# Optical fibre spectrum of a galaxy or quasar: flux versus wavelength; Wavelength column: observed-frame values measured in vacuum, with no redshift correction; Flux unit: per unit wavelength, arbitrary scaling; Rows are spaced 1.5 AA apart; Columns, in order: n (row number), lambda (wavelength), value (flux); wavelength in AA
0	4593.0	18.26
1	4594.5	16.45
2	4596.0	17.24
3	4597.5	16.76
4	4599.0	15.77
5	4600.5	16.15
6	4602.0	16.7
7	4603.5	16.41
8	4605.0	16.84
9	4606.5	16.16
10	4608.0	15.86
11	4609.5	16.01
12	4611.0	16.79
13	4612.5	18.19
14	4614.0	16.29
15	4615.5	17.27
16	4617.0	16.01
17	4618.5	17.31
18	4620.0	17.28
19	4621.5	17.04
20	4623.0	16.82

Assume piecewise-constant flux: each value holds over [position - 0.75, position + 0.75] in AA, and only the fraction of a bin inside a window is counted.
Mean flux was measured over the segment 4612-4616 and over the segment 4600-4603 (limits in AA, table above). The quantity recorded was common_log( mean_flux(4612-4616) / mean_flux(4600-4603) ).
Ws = 0.02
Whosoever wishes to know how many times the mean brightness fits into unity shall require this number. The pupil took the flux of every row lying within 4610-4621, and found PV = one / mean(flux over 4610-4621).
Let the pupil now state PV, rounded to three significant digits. 0.0588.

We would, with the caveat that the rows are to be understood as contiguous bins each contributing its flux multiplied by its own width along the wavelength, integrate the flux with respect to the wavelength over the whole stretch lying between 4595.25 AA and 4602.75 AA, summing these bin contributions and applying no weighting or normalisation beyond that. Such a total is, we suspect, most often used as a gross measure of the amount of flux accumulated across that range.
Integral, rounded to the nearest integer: 124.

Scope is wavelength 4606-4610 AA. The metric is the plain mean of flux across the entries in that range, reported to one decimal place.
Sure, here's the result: 16.0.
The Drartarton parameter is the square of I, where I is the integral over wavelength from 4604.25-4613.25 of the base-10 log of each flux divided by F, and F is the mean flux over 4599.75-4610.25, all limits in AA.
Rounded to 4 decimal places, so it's 0.0057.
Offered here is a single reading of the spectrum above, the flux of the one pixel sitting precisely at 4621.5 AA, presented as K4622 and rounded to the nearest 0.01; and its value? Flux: 17.04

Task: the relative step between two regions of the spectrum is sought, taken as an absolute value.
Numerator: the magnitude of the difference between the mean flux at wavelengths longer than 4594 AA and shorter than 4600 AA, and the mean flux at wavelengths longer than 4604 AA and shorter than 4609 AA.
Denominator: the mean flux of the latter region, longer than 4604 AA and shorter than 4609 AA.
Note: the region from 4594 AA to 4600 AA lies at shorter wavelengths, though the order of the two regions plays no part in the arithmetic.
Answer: 0.016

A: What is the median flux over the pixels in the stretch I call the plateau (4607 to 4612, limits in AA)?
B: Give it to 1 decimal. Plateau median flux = 16.0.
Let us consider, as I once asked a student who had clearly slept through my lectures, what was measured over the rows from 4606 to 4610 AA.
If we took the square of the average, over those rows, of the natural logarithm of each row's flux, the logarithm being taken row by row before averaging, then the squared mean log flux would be 7.69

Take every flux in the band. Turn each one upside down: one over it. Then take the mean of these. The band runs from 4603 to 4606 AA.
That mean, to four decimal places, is 0.0602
